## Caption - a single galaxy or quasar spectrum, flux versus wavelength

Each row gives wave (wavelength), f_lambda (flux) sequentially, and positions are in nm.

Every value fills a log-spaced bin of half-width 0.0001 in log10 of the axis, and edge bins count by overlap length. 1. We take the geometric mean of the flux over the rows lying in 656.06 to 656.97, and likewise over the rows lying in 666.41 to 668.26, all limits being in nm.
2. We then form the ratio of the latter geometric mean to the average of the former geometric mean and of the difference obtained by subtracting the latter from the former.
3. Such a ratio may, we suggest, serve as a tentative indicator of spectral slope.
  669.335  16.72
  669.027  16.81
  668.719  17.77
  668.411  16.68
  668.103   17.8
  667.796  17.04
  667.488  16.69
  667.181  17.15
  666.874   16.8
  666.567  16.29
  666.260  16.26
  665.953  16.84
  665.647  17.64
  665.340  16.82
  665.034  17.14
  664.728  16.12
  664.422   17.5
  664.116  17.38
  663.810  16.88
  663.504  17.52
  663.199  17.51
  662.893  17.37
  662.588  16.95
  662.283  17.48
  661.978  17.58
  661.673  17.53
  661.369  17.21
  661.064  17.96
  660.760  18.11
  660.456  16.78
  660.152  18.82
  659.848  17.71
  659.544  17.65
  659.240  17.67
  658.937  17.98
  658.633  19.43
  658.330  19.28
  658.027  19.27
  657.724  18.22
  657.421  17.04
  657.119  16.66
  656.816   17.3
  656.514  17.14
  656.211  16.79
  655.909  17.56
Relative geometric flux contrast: 1.97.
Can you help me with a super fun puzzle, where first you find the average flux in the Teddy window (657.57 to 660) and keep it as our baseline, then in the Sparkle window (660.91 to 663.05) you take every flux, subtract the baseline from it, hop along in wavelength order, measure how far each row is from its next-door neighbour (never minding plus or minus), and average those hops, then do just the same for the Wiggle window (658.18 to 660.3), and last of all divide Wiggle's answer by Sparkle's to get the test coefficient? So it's 1.4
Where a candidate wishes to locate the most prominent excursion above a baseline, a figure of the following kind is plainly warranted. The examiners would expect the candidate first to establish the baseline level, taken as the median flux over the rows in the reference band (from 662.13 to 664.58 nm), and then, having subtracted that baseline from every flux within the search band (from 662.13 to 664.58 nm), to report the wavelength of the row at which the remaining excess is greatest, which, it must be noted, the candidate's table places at 663.504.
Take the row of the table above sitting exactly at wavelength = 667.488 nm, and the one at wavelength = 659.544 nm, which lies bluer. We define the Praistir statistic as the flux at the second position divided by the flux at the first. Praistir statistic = 1.06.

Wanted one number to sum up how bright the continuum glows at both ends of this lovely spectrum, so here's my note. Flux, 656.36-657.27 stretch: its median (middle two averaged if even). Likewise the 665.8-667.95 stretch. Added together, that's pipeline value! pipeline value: 33.9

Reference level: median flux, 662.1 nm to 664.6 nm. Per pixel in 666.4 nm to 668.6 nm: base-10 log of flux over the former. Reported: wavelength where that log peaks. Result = 668.103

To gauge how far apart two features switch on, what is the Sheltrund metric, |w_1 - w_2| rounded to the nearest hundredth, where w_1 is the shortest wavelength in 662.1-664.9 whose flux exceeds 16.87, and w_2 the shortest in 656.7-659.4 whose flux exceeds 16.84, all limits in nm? 5.47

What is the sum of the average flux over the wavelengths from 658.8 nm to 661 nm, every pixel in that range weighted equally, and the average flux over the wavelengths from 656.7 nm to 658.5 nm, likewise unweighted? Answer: 35.8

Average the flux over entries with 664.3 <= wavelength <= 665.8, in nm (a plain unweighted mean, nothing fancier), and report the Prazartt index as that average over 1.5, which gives 11.4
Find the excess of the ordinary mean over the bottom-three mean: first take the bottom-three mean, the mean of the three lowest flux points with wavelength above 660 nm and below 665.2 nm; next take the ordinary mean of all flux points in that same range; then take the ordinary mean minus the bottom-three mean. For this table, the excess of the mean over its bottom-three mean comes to 0.81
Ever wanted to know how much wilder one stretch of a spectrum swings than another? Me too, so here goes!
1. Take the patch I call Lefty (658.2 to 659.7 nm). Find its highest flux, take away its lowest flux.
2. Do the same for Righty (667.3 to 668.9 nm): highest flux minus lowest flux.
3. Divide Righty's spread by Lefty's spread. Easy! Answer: 0.63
